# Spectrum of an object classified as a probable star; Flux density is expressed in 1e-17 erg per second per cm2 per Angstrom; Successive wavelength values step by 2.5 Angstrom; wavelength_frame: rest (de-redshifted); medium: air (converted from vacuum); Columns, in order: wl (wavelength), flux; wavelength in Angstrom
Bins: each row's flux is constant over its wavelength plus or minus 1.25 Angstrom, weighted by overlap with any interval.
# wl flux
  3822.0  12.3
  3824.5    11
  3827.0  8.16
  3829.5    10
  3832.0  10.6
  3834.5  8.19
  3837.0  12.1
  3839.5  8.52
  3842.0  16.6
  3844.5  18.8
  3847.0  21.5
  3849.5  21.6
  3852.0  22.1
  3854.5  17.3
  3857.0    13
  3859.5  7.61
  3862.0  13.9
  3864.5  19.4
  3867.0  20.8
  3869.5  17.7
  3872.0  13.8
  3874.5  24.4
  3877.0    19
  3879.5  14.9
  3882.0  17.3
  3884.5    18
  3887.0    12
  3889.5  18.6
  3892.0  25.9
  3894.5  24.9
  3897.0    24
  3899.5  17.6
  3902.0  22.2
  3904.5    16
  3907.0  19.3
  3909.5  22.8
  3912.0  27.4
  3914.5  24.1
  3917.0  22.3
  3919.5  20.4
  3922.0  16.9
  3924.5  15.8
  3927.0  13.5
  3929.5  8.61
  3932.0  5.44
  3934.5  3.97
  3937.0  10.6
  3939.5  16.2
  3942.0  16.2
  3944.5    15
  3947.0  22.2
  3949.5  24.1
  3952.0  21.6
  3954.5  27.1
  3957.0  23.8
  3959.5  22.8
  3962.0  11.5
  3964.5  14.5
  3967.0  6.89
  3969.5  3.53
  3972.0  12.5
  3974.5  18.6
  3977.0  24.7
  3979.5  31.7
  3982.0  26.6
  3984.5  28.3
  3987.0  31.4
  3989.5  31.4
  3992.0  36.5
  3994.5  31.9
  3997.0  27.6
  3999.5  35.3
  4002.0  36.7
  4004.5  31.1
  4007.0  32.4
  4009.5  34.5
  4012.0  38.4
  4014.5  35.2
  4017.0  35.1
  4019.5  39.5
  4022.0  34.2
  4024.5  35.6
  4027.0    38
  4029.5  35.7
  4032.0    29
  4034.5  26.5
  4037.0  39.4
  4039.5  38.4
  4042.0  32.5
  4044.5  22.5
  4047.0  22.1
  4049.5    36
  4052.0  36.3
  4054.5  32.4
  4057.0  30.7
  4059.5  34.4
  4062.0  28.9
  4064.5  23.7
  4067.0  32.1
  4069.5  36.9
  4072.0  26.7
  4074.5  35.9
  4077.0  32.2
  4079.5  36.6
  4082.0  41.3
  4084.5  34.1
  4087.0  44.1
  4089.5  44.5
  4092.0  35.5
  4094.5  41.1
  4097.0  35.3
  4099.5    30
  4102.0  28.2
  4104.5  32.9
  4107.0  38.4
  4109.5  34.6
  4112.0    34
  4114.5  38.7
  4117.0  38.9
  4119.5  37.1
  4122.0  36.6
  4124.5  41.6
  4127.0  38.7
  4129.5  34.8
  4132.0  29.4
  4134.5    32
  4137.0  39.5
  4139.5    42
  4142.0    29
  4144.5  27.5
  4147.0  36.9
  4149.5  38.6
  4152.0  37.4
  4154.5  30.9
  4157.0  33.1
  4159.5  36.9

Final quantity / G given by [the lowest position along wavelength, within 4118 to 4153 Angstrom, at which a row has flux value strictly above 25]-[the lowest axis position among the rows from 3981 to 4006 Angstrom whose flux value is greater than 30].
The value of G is 132.5 Angstrom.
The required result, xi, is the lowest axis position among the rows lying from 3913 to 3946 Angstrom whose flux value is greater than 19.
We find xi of 3914.5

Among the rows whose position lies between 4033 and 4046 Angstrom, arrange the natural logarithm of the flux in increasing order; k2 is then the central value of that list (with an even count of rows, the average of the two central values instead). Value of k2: 3.5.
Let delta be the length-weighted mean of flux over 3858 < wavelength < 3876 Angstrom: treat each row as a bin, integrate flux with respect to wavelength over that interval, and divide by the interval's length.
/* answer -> 17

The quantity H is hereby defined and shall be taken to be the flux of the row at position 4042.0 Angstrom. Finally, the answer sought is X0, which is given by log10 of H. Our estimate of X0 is 1.51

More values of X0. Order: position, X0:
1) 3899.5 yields 1.25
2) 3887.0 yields 1.08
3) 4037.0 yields 1.60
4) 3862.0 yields 1.14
